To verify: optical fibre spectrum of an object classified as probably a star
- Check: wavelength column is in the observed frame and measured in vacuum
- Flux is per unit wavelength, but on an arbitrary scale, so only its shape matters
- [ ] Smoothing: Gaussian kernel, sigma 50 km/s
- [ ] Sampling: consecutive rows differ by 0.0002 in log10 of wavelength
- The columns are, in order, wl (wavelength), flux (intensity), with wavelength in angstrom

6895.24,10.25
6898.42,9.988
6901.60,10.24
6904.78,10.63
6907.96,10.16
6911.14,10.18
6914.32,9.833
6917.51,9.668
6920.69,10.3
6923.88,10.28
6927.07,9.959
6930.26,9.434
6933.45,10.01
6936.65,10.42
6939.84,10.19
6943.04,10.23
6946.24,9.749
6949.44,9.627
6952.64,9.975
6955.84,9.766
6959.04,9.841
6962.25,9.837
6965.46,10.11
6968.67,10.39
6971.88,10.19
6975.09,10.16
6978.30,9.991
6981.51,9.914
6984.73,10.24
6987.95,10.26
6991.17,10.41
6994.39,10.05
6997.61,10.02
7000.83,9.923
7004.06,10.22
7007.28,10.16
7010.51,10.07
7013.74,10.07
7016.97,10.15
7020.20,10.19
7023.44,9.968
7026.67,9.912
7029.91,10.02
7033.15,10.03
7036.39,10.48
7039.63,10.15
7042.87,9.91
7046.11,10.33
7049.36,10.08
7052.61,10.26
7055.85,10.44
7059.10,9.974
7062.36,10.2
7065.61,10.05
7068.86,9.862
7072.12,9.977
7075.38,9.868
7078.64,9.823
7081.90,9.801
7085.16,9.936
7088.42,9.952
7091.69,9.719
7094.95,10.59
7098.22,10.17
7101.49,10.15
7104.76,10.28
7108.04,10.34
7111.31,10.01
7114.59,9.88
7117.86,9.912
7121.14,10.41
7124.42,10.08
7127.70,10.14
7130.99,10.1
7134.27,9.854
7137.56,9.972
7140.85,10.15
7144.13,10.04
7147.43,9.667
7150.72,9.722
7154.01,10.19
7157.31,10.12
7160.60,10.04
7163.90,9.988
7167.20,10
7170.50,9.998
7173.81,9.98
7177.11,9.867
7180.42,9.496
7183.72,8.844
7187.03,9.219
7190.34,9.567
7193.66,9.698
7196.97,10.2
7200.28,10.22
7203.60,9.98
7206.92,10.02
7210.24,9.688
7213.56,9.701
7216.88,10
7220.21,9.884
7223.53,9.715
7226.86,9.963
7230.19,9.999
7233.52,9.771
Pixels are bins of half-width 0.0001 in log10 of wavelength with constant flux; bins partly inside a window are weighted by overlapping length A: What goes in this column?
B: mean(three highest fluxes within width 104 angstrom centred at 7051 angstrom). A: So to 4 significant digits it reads 10.50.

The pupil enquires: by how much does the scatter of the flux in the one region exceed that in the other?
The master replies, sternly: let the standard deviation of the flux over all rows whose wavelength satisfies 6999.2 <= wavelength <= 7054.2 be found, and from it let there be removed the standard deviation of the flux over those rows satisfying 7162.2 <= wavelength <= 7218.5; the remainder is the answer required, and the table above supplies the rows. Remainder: -0.20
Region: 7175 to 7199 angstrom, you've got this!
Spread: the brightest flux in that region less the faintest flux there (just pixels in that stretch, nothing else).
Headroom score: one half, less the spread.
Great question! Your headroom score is -0.86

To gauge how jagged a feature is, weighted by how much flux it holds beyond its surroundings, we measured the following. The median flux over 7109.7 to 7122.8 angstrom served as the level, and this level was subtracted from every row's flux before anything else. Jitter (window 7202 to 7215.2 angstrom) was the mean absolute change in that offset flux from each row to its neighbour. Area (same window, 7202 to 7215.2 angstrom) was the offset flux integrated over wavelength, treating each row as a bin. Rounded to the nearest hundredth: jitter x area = -0.19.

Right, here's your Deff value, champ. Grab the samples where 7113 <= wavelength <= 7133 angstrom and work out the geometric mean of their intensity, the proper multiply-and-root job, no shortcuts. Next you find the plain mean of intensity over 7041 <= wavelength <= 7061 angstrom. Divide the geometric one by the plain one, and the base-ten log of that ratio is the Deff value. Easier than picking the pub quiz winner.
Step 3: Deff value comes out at -0.0034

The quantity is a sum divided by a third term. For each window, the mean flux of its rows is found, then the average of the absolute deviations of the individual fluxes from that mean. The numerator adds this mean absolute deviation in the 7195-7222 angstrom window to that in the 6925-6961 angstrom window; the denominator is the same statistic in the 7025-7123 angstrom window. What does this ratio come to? 2.0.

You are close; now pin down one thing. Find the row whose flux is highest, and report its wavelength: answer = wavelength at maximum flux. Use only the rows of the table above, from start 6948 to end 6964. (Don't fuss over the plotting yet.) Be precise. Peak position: 6952.64 angstrom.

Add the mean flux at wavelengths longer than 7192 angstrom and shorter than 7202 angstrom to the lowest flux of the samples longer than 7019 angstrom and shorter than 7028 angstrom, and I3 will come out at 20.0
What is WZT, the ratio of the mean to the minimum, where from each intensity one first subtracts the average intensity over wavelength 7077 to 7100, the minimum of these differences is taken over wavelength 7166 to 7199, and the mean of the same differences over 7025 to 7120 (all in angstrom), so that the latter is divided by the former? -0.06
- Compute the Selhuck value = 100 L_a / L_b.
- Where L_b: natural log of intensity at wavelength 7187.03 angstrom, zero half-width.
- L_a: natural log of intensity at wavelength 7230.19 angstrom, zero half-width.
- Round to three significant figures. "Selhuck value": 104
